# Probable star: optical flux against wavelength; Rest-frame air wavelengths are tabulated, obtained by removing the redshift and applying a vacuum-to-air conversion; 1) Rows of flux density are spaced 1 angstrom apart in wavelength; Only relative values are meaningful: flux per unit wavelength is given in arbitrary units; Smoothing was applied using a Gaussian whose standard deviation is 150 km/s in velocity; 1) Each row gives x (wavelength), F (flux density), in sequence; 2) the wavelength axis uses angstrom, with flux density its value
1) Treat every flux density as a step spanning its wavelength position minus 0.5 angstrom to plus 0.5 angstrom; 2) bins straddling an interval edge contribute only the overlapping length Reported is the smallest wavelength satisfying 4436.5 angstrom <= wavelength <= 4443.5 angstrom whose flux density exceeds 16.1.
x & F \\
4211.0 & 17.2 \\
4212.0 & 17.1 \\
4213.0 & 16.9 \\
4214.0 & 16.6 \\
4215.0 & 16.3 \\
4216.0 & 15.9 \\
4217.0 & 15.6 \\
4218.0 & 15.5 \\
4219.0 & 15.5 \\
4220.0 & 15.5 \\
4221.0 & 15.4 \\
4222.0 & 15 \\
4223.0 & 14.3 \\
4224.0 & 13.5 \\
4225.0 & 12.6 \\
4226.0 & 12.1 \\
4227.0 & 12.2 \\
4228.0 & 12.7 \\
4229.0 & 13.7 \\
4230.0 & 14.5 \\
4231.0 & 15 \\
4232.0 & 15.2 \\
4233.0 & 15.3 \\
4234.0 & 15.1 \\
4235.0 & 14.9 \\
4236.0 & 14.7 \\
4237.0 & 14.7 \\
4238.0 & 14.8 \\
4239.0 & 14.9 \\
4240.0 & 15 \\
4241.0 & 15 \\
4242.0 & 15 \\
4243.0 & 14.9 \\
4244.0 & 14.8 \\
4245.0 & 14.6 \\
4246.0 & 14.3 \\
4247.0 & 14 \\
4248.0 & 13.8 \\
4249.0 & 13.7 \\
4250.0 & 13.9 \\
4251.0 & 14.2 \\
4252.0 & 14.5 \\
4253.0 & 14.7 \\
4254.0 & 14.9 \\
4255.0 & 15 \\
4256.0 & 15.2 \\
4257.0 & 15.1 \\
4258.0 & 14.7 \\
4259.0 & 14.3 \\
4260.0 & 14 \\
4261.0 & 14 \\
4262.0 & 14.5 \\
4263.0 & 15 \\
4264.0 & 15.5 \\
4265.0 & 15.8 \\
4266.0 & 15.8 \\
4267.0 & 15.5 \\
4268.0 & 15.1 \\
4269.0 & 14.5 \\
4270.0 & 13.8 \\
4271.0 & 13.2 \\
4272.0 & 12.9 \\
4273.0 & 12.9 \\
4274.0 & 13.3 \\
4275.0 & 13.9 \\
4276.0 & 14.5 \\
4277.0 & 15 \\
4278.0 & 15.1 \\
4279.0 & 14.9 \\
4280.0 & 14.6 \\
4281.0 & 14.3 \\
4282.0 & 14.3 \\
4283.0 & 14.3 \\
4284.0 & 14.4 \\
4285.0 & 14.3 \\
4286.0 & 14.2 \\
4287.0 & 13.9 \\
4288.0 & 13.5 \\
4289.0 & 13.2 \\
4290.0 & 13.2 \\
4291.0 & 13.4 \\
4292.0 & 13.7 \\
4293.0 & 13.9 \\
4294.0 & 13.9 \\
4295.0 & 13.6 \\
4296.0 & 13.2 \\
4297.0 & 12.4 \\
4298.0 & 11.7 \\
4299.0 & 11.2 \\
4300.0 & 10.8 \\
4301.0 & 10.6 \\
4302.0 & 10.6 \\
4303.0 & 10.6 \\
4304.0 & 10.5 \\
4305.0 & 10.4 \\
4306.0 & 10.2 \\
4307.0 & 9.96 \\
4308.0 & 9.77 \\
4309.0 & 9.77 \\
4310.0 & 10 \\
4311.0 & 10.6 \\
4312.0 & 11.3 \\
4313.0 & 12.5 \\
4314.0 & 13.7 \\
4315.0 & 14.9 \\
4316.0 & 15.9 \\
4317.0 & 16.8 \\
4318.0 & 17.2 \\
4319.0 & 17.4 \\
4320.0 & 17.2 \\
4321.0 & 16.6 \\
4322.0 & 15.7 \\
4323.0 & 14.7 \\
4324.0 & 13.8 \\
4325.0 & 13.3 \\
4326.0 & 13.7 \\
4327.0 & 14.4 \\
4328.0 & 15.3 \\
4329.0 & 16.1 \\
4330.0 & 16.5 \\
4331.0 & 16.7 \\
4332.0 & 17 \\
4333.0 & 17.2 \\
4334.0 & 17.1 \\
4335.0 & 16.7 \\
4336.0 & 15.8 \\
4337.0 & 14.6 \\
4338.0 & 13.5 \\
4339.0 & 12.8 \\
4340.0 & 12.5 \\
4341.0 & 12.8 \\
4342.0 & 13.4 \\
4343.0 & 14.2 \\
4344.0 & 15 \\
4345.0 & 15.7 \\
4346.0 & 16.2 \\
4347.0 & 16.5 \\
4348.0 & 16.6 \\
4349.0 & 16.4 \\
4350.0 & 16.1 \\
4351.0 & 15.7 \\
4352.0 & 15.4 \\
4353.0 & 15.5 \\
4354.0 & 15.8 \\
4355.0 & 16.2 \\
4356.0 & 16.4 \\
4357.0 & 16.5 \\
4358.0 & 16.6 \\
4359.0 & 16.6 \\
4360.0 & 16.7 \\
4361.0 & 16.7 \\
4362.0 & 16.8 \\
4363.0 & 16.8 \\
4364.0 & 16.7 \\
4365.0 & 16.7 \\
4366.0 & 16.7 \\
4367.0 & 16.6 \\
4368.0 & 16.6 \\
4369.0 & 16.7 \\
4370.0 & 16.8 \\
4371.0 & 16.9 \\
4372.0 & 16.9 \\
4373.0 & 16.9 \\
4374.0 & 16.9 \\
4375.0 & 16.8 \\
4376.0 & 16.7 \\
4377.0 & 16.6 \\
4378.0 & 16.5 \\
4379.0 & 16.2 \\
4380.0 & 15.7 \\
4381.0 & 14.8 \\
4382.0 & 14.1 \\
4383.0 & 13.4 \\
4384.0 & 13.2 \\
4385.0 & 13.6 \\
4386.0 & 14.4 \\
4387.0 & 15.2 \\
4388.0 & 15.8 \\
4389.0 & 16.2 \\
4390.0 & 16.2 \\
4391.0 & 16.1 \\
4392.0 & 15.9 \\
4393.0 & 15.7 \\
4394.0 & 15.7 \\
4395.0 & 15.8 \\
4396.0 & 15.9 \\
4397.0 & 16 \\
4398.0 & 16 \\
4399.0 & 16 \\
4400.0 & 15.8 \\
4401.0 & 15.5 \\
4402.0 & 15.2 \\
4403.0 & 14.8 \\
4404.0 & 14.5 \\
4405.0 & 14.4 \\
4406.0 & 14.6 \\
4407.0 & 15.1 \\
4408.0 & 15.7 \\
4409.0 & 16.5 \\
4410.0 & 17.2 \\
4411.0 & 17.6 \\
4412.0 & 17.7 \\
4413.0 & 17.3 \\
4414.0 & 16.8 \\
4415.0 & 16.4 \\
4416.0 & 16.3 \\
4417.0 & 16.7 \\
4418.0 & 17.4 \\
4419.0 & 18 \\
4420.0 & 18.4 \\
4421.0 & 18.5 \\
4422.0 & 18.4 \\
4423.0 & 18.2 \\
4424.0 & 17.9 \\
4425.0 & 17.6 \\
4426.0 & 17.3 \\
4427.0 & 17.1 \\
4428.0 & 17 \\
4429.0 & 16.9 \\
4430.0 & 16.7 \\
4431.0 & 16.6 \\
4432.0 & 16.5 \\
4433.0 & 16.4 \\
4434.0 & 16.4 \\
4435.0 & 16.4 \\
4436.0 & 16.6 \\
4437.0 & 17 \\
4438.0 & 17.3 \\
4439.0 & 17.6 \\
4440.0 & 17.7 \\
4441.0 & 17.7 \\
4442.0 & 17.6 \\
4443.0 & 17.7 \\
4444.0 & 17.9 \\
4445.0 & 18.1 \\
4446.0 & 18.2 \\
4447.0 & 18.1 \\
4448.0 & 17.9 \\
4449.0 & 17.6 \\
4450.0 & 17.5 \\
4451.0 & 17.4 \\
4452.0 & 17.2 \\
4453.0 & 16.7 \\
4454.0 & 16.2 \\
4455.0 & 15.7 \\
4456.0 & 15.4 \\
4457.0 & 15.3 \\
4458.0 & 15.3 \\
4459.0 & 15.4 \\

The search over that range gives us 4437.0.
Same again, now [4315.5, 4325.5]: 4317.0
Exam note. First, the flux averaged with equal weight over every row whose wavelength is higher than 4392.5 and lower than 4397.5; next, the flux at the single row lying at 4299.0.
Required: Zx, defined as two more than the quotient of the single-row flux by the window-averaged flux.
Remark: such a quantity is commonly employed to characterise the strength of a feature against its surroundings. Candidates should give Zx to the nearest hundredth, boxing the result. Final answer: 2.71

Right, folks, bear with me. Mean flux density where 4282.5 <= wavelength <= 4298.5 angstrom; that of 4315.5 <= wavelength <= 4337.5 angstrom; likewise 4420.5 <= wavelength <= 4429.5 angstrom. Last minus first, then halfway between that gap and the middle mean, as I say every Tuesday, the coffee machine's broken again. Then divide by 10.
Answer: 1.0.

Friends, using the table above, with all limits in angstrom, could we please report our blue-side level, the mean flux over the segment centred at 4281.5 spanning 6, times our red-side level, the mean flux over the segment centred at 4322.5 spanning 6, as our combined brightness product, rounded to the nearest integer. 220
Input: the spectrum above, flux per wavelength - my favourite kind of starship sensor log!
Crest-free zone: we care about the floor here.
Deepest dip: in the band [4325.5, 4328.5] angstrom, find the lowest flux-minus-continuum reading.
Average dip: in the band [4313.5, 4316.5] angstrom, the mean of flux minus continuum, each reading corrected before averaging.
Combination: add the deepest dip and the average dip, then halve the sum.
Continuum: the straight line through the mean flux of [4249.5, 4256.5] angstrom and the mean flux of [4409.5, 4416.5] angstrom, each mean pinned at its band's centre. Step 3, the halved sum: -1.4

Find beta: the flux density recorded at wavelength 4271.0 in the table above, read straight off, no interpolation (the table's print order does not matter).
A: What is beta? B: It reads 13.2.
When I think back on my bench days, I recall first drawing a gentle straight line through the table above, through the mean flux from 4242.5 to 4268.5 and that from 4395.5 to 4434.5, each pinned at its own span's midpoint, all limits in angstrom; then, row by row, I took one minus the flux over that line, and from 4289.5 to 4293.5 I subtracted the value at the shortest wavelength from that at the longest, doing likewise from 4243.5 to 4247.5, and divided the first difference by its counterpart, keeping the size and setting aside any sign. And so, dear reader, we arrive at 0.8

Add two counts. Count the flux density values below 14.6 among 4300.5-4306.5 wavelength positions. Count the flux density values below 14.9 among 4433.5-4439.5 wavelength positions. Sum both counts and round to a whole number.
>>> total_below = 6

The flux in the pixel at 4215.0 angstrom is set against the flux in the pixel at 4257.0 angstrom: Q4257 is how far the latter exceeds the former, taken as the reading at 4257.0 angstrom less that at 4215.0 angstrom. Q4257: -1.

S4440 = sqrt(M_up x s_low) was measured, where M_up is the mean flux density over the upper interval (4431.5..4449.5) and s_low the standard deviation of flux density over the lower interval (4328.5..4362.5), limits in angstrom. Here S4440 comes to 4.8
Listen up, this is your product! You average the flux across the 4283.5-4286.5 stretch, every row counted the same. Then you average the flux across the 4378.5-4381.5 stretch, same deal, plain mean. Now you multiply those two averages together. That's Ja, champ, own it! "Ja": 223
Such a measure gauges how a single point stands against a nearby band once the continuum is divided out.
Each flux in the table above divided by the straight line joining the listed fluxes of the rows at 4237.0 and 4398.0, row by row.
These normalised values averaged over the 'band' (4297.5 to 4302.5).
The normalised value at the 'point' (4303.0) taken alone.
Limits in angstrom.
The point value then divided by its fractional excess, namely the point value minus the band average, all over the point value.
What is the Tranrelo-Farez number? -19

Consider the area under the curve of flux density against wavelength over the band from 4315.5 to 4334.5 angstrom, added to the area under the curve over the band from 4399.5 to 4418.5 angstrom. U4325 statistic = 608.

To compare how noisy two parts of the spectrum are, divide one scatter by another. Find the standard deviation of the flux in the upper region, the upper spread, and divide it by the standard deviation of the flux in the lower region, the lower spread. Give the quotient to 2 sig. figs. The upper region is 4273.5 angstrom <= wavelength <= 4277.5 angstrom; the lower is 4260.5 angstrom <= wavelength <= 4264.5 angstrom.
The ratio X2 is 1.1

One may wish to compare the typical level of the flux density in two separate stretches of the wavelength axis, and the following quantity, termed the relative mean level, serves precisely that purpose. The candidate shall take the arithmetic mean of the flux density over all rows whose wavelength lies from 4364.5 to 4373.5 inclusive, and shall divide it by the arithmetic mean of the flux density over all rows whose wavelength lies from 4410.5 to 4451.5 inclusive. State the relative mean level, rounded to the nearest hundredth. 0.96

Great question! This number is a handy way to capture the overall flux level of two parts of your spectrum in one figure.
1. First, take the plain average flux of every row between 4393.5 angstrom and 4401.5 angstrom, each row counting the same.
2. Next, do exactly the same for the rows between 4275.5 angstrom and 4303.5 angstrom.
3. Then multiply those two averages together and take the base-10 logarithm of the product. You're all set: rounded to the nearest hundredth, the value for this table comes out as 2.32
